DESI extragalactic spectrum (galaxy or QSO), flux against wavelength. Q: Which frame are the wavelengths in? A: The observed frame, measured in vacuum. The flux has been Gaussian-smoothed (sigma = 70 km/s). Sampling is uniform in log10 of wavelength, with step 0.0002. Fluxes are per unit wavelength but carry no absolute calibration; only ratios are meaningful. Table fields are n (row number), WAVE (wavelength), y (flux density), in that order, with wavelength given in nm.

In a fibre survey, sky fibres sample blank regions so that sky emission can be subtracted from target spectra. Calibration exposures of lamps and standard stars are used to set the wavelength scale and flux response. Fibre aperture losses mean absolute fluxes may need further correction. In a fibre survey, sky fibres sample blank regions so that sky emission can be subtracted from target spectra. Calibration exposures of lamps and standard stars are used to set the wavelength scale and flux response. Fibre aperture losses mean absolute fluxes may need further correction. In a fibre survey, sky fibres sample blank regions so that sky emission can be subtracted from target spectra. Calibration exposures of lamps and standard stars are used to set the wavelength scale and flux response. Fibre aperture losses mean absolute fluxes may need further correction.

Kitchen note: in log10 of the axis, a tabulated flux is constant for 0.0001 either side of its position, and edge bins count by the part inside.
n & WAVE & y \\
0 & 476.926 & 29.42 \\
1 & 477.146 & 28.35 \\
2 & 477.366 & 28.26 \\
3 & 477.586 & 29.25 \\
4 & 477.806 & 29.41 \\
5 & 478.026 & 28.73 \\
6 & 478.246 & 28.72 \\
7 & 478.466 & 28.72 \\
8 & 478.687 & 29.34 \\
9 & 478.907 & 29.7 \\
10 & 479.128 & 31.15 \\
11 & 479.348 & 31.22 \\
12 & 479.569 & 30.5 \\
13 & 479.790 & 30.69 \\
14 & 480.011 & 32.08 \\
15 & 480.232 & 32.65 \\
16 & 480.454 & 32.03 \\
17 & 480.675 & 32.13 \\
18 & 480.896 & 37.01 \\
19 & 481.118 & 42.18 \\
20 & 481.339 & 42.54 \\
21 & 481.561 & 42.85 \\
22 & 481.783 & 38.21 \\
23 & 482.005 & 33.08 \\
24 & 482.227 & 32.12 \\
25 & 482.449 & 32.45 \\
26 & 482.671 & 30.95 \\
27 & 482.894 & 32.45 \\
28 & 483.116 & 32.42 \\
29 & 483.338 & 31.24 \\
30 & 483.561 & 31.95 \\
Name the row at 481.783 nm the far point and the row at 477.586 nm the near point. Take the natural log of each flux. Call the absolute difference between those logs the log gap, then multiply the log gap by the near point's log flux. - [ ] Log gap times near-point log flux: 0.90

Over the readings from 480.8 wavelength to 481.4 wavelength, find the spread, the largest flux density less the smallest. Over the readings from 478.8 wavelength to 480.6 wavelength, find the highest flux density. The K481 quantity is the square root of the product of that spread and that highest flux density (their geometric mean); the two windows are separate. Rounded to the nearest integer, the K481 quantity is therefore 13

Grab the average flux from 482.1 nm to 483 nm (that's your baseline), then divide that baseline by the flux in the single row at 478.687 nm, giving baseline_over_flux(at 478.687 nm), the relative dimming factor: 1.09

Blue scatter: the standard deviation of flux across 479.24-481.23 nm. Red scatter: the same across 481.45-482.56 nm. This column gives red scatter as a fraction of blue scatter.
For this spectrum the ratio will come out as 1.2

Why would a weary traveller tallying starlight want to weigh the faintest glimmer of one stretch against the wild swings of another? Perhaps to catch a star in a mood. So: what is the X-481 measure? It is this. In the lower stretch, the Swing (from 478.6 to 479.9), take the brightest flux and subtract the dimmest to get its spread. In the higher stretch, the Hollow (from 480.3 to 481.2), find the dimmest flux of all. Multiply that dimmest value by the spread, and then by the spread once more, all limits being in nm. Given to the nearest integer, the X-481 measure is 113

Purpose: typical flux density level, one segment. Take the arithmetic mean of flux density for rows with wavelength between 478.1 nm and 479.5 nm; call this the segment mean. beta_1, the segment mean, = 30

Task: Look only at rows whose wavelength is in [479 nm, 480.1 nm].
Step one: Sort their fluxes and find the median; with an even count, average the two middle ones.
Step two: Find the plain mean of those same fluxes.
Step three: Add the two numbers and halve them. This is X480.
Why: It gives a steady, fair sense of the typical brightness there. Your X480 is 31.1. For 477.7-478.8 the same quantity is 28.9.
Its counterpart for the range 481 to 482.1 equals 41.0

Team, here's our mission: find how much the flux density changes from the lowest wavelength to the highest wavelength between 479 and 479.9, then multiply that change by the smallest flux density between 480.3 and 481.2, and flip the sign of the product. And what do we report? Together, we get 15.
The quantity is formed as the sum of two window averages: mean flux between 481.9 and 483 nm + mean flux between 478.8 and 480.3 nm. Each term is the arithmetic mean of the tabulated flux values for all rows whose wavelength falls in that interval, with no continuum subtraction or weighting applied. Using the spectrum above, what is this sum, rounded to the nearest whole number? 63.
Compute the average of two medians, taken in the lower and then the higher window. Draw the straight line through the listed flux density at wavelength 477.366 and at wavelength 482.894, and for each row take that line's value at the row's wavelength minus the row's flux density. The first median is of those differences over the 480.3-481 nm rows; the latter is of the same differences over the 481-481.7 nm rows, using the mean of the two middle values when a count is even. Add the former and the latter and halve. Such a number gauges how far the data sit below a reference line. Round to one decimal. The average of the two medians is -6.3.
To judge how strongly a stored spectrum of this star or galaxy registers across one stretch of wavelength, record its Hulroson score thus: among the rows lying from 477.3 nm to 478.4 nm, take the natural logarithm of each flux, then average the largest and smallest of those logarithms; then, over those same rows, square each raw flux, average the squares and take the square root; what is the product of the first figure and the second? 97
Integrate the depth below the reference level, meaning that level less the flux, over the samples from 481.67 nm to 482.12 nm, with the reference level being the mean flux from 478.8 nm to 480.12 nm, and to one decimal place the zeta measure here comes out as -2.1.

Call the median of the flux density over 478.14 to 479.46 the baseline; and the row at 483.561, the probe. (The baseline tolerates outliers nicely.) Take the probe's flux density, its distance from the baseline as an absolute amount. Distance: 2.4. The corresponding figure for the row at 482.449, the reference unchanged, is 2.9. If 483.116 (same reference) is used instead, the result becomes 2.9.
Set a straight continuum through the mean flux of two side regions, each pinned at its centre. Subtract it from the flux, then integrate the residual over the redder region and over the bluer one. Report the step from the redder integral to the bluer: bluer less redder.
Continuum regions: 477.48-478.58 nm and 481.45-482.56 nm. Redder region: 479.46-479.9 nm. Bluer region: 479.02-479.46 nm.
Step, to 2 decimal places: 0.59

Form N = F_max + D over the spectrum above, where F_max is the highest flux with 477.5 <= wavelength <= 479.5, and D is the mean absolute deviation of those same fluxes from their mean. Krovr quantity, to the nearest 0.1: 32.0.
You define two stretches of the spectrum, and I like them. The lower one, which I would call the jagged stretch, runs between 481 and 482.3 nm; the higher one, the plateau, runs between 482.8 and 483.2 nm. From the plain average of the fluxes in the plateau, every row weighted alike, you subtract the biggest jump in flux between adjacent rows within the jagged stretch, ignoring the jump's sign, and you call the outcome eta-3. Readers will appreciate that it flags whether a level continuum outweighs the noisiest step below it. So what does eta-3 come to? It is 27.3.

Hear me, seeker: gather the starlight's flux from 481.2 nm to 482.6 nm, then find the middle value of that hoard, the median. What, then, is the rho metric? 36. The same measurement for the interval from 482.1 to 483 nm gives 32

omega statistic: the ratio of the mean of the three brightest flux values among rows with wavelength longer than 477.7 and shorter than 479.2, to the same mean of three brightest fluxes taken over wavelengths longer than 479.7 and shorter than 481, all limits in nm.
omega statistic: 0.89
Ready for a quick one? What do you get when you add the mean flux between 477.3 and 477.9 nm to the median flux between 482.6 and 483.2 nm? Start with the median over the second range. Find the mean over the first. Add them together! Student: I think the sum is 61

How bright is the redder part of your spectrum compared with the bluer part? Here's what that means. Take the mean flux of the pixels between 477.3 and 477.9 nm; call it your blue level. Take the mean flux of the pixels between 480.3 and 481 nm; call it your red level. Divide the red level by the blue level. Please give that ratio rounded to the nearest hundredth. 1.16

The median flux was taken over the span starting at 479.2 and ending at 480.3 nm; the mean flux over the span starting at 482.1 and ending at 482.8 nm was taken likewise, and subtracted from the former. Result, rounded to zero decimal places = -1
